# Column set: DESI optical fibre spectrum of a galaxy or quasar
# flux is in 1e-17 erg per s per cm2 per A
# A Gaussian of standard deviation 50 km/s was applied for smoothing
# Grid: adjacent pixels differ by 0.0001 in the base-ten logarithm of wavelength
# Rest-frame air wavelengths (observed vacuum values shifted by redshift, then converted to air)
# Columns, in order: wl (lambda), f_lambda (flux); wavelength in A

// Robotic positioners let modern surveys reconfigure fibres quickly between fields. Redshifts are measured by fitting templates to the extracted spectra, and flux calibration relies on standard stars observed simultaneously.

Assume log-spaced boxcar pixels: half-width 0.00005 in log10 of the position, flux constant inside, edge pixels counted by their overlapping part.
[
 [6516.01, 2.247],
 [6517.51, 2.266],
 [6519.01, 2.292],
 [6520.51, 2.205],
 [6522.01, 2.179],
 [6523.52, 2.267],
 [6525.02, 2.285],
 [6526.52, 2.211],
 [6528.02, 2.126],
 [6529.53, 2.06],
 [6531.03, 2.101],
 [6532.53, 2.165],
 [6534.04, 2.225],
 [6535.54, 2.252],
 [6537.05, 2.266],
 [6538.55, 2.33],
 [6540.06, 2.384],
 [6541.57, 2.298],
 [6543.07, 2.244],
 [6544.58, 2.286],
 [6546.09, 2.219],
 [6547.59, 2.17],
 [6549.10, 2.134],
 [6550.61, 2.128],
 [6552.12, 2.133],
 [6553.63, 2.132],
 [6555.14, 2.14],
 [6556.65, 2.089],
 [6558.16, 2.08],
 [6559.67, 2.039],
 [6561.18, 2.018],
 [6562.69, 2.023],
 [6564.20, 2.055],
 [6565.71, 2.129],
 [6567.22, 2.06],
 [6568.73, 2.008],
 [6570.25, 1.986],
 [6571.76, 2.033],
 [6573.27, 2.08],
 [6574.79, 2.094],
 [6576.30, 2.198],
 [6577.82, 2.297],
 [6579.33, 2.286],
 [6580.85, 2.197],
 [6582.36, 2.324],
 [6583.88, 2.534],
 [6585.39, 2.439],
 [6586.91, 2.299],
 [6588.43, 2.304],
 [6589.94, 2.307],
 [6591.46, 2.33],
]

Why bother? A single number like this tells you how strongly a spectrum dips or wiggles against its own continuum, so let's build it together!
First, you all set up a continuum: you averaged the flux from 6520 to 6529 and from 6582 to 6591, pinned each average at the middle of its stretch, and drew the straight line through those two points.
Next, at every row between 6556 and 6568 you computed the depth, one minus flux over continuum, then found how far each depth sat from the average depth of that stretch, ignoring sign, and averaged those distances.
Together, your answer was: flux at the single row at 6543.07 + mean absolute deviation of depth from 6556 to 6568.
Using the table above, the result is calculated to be 2.26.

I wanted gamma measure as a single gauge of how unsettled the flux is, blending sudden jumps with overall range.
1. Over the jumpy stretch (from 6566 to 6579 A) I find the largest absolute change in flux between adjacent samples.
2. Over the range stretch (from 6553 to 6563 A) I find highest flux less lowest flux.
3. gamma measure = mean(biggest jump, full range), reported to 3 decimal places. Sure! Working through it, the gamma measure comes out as 0.113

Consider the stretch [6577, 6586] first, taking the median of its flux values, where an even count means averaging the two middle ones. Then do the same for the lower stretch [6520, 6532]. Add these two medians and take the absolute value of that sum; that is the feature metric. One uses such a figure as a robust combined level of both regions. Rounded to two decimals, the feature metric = 4.50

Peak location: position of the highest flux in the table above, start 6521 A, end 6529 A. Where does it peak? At 6525.02 A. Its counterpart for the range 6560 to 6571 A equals 6565.71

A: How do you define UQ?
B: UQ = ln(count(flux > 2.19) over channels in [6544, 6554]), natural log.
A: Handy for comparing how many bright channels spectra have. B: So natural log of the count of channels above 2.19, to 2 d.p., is 0.69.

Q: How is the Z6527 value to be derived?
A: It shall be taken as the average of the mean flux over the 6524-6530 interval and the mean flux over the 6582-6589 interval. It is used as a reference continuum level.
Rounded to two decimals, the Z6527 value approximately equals 2.28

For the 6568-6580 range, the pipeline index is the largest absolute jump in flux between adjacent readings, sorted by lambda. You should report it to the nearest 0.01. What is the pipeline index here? 0.10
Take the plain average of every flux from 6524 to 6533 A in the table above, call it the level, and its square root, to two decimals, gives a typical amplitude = 1.47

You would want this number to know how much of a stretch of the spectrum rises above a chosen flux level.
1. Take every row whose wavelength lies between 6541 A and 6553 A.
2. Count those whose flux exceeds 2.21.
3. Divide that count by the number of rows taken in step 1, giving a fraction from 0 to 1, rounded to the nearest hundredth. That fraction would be 0.50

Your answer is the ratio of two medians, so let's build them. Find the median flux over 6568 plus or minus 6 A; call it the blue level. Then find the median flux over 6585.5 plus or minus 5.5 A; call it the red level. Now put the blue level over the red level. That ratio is 0.89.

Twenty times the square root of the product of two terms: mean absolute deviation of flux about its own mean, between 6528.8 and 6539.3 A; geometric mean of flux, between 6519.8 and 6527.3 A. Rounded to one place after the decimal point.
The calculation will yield 8.3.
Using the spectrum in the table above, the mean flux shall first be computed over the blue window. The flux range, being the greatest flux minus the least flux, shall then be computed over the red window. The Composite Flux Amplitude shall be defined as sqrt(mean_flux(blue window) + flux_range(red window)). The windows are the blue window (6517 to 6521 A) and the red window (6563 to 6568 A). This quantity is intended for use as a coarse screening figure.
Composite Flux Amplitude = 1.53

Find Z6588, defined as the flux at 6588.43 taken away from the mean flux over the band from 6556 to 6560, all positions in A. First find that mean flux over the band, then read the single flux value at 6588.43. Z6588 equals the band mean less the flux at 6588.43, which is -0.23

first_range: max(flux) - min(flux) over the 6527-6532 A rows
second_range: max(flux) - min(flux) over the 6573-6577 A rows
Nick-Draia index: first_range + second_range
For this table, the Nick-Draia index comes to 0.18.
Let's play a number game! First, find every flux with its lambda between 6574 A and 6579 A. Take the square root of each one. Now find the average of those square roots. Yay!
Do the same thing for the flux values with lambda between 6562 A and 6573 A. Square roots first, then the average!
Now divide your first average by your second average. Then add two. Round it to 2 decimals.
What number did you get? 3.04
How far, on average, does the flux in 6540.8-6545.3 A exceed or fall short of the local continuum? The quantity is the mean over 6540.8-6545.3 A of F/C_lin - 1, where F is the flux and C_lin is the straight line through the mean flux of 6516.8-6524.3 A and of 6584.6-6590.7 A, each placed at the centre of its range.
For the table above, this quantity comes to 0.001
